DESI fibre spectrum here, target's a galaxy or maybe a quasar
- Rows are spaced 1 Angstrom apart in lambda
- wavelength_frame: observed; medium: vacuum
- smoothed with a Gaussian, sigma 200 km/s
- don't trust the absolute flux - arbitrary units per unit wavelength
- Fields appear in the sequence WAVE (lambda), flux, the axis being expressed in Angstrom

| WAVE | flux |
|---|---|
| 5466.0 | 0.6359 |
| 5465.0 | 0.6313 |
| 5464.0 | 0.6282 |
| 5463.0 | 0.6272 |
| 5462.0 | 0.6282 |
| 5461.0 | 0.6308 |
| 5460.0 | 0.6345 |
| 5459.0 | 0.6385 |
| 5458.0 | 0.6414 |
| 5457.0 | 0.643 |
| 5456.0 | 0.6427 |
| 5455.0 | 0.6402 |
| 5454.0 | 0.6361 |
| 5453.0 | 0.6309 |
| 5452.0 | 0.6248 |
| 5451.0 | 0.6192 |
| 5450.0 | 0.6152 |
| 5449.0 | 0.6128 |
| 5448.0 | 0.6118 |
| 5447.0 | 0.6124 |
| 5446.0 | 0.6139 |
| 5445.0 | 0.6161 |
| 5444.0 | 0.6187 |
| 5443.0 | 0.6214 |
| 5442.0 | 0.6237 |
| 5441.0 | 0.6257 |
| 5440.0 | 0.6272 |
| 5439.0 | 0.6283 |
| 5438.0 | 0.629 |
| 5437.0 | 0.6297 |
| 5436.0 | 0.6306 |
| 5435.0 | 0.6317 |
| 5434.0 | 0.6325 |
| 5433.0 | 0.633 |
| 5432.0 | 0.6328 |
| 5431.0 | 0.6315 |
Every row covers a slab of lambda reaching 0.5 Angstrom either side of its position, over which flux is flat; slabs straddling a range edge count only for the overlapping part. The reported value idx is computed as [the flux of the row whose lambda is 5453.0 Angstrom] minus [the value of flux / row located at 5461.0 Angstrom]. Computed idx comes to 0.000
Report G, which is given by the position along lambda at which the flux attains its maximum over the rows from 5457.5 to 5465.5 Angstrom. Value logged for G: 5458.0 Angstrom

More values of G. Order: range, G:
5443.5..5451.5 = 5451.0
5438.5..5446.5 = 5439.0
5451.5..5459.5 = 5457.0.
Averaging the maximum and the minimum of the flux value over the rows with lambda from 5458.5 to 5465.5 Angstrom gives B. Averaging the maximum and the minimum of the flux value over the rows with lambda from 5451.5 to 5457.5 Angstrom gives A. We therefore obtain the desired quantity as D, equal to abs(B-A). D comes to 0.001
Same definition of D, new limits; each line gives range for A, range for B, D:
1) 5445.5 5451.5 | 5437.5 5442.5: 0.011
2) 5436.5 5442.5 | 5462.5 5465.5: 0.003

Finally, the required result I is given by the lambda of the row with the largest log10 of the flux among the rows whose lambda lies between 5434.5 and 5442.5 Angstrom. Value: 5435.0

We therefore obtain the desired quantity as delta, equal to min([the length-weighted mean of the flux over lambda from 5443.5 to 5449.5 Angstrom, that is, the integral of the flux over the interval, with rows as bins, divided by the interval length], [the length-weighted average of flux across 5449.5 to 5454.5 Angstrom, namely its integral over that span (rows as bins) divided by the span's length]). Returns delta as 0.614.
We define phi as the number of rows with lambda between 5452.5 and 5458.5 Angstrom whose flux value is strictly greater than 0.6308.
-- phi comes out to 6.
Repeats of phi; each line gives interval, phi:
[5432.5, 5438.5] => 3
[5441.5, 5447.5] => 0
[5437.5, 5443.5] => 0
